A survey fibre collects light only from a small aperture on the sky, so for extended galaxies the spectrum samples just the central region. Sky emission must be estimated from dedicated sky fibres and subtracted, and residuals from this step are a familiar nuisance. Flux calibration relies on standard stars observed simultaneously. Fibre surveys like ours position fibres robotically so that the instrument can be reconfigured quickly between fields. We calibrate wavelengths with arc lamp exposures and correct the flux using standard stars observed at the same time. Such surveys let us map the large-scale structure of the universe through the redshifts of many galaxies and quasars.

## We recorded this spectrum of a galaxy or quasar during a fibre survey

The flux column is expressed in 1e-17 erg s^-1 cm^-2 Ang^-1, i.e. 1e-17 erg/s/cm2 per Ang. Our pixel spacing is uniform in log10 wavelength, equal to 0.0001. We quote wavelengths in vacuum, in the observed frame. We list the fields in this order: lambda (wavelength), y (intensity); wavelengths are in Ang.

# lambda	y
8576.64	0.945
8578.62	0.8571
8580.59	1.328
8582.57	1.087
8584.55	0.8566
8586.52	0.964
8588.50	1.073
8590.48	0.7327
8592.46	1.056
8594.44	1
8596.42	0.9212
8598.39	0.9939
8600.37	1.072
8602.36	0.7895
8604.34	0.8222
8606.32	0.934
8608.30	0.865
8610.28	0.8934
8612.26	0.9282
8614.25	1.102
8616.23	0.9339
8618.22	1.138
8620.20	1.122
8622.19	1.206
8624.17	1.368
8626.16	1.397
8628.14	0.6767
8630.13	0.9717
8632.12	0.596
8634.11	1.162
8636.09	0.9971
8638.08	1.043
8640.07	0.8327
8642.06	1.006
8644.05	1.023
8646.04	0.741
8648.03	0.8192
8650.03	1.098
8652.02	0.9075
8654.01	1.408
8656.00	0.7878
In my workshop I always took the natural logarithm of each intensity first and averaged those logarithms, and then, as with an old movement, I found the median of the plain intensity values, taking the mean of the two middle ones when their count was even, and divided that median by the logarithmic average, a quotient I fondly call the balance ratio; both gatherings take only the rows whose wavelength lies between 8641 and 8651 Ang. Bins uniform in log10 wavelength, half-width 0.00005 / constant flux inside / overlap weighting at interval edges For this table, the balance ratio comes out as -13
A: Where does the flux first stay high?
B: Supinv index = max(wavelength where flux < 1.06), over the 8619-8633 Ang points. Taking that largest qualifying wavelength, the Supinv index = 8632.12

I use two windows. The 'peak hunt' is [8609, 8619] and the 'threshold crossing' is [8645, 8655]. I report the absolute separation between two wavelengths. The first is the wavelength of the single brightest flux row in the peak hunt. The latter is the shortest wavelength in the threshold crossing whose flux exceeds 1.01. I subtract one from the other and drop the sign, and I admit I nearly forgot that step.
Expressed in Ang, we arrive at 31.8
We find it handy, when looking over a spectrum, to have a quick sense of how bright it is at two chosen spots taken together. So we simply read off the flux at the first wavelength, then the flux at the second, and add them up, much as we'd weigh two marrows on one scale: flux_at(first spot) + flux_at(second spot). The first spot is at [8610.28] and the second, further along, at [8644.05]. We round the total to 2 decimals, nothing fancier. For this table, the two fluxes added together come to 1.92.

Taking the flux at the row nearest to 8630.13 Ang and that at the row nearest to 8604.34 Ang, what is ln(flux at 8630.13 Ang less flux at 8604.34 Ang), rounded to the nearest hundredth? -1.90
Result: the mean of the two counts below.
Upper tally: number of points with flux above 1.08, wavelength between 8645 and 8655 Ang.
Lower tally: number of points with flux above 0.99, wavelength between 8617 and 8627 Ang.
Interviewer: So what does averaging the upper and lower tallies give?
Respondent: 3.5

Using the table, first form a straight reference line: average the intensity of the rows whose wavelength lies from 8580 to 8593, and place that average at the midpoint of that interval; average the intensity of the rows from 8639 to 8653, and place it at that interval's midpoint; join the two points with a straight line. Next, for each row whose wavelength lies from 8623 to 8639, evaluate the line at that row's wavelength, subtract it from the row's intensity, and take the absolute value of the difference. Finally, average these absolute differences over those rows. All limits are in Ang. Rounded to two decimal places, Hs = 0.24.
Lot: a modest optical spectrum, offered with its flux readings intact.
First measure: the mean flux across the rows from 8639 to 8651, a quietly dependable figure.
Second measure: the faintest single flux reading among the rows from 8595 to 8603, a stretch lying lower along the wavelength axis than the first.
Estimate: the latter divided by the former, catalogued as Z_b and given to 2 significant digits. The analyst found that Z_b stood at 0.86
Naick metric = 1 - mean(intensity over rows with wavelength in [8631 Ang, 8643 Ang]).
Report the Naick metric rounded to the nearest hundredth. 0.06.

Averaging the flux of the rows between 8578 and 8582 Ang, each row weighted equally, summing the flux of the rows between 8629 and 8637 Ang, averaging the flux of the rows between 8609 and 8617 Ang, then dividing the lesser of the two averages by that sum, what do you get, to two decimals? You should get 0.26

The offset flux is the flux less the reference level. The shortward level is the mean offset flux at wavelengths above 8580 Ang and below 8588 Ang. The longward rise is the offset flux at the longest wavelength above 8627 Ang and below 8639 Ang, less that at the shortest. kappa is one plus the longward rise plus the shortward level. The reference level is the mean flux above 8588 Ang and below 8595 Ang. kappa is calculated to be 1.46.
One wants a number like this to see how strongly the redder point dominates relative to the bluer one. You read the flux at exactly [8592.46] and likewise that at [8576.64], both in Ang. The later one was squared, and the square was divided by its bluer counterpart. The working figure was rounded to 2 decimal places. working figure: 1.18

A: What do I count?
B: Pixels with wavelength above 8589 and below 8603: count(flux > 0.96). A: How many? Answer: 4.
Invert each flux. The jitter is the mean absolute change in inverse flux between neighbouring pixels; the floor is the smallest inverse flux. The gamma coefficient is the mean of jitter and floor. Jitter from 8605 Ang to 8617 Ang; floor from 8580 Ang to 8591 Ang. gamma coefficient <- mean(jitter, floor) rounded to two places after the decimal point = 0.43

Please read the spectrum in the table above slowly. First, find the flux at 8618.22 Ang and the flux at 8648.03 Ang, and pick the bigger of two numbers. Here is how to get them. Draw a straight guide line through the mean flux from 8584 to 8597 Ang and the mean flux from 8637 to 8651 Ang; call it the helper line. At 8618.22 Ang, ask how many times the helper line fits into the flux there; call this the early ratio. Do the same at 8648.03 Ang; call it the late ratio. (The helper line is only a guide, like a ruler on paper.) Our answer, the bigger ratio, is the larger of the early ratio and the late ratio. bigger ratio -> 1.21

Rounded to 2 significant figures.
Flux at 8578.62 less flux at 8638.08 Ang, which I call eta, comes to -0.19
